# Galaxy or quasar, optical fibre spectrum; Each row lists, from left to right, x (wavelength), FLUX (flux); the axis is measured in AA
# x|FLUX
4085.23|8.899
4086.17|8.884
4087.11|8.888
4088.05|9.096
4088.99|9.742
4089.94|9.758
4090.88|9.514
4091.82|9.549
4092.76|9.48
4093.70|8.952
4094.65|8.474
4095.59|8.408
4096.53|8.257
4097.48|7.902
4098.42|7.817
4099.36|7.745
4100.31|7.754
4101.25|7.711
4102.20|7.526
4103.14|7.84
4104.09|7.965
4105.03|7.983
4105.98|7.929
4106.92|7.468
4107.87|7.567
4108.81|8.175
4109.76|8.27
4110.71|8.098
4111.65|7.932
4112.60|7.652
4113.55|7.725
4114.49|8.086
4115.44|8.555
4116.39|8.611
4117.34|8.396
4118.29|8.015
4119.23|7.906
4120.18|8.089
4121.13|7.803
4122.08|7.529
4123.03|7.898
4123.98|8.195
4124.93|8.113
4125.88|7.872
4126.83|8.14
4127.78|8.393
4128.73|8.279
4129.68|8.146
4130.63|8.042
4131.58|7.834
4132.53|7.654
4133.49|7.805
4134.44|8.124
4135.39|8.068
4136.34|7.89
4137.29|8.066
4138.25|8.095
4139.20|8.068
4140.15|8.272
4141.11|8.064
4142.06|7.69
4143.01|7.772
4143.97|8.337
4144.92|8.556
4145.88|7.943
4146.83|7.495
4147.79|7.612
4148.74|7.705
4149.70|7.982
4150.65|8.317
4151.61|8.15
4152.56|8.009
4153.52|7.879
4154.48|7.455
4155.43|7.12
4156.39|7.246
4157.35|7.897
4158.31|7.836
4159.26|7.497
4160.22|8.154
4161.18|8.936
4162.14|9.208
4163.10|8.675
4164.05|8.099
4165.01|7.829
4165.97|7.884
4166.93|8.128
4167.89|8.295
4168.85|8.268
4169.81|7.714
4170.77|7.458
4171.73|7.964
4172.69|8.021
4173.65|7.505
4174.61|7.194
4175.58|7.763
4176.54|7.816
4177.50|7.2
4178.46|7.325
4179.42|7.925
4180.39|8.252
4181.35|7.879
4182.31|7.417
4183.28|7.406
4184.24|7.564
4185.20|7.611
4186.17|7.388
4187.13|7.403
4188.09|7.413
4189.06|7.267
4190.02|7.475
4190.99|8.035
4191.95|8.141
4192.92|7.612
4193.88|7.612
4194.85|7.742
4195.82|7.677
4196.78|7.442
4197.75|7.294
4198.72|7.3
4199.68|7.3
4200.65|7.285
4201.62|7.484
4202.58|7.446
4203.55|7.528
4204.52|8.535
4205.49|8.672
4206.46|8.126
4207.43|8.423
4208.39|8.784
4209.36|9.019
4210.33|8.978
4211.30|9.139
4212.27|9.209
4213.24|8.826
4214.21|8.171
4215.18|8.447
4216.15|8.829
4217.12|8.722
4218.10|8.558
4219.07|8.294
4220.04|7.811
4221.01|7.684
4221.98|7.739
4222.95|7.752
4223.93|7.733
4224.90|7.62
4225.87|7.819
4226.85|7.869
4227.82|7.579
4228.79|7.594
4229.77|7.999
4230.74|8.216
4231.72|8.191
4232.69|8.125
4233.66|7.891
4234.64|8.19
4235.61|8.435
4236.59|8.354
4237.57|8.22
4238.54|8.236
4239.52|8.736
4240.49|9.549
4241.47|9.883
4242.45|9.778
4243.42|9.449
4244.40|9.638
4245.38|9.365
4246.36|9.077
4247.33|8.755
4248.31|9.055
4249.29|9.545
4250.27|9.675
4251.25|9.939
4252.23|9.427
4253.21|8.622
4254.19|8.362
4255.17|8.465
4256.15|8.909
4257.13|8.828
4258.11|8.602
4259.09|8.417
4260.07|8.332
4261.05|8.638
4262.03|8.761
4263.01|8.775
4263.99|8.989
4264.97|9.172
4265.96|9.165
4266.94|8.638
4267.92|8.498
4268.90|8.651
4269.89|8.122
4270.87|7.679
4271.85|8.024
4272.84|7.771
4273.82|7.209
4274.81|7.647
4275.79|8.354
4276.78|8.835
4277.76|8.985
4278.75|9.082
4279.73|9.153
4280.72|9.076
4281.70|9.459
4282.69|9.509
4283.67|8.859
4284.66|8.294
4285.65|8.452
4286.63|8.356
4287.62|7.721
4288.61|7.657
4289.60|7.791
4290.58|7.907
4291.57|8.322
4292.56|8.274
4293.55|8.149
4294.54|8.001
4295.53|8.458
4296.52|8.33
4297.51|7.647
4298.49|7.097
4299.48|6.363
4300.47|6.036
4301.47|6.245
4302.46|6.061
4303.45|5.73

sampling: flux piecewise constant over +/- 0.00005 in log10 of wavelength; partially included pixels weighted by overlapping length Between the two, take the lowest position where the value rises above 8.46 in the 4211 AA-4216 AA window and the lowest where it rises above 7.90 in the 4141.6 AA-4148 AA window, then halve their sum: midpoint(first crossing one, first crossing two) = 4177.6 AA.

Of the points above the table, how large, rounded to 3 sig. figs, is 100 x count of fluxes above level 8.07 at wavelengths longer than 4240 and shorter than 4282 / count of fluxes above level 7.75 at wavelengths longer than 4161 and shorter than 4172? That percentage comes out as 380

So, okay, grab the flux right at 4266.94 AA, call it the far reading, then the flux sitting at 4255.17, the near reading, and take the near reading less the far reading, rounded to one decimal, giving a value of -0.2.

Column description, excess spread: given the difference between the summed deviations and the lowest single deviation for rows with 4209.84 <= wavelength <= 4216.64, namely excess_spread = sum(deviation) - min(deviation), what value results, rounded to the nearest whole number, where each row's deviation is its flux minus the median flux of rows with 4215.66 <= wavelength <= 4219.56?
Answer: 2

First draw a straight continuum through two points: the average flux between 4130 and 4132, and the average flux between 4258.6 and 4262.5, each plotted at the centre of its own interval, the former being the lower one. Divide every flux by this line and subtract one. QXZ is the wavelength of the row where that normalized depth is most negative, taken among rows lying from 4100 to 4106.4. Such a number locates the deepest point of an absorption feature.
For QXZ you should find 4102.20 AA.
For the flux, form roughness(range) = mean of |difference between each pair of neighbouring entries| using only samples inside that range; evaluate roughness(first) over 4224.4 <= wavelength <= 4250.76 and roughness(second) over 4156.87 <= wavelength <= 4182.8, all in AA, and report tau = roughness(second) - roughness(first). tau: 0.11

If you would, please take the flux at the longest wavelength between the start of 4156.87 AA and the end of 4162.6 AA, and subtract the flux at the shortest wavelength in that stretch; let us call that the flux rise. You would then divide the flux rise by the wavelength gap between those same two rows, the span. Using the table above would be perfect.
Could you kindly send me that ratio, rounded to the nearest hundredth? 0.27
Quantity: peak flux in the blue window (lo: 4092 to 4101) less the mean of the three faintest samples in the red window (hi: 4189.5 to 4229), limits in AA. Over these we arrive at 2.2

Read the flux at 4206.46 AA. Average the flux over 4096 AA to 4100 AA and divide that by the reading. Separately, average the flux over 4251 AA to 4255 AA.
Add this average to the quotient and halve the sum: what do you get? 5.0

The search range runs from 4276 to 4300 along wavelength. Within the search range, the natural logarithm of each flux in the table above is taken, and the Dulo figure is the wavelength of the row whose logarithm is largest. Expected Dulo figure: 4282.69 AA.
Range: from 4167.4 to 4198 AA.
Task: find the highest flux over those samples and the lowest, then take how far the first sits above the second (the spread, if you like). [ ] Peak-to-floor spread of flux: 1.1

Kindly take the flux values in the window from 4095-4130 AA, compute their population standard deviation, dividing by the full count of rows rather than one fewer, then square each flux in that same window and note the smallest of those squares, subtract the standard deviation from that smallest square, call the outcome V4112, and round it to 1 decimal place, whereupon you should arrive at 55.5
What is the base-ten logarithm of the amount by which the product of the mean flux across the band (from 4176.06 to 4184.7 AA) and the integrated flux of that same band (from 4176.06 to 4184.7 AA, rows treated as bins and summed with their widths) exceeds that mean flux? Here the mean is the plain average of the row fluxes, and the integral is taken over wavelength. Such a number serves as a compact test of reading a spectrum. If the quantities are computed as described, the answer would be 2.70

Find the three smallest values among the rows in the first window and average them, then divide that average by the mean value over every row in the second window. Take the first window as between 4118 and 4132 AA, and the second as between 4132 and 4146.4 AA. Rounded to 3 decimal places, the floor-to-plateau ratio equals 0.962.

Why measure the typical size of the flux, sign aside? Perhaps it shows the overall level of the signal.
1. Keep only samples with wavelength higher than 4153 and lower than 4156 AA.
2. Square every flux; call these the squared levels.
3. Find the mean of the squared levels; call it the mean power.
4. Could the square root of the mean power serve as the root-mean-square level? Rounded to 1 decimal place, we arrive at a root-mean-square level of 7.5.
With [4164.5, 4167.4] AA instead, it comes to 7.9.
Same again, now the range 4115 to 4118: 8.5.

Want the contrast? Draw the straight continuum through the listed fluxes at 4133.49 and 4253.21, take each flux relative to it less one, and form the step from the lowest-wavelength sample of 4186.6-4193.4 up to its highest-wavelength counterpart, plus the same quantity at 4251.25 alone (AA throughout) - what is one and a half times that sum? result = 0.26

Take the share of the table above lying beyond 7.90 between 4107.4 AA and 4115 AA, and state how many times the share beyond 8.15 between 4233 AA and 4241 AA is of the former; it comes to 1.40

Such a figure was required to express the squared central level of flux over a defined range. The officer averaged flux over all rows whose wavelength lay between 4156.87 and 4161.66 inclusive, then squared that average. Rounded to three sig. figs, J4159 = 65.0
